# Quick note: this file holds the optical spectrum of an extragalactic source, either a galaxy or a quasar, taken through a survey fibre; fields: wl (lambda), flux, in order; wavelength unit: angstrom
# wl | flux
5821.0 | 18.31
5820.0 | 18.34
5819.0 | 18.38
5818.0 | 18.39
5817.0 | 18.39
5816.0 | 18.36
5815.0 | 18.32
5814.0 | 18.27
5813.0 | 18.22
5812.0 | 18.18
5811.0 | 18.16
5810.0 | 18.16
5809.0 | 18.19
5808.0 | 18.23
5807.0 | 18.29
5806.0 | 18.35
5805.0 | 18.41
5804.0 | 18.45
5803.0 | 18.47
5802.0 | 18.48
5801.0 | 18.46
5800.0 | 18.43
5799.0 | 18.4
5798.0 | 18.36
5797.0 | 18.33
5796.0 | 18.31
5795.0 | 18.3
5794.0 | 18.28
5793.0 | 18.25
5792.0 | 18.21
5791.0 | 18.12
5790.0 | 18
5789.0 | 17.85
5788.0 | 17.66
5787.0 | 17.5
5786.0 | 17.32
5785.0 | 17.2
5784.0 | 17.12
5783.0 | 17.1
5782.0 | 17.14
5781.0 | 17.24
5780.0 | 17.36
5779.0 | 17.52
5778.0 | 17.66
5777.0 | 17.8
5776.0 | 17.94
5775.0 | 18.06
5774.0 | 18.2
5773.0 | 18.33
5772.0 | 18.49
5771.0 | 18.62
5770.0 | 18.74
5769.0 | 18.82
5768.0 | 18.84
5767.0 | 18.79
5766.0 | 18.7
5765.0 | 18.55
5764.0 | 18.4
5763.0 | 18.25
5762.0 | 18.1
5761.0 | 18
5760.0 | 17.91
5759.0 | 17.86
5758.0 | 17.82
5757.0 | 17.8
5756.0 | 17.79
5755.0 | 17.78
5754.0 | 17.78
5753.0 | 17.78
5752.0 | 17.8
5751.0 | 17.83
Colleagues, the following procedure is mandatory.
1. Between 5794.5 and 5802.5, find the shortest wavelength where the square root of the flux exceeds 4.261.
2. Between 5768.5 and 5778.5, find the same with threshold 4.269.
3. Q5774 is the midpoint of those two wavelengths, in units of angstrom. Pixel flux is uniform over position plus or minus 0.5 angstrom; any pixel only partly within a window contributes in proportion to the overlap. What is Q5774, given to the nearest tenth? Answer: 5782.0 angstrom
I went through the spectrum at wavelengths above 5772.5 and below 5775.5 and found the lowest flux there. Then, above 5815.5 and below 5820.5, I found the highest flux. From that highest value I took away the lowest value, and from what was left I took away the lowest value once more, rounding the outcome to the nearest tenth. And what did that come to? -17.7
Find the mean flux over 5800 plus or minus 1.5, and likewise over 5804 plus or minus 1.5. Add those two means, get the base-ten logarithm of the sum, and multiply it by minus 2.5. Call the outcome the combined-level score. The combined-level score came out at -3.92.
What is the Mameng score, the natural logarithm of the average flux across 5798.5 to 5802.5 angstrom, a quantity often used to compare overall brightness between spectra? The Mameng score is 2.91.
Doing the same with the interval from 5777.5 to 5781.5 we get 2.86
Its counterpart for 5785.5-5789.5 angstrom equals 2.87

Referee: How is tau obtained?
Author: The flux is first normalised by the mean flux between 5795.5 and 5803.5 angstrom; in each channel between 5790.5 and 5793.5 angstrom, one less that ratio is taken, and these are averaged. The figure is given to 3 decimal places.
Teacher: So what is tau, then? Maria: 0.012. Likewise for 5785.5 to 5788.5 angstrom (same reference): 0.050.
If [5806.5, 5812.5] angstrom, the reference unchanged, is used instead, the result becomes 0.011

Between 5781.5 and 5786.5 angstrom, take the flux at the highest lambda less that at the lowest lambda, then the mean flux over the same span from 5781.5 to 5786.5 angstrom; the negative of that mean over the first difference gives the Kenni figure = -95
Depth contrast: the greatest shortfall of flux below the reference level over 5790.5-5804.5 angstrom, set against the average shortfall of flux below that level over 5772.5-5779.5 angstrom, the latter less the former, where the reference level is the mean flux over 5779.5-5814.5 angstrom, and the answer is 0.2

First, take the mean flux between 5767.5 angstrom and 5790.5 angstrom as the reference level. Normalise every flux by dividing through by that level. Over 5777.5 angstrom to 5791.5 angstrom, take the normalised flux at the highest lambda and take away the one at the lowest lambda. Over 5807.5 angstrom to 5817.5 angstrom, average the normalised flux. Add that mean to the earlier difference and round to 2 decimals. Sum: 1.05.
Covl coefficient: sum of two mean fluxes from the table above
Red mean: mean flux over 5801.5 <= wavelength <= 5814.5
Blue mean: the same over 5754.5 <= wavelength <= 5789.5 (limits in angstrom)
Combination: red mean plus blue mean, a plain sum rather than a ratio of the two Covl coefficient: 36.2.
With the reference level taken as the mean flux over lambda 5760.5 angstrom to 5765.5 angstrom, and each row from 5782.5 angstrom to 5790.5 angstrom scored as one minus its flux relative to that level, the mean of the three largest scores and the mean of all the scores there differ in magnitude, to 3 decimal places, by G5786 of 0.018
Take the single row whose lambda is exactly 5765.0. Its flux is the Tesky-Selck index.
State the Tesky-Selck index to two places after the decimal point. 18.55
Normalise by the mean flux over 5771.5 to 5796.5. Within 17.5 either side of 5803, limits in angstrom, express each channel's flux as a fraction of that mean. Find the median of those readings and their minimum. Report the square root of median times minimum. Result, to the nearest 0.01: 1.00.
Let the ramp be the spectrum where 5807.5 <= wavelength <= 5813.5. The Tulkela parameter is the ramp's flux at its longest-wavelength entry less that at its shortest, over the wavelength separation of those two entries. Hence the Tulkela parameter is 0.00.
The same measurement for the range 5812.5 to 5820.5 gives 0.02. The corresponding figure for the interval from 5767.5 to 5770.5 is -0.05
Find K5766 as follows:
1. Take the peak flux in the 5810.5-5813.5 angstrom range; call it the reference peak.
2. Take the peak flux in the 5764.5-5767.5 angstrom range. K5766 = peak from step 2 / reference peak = 1.03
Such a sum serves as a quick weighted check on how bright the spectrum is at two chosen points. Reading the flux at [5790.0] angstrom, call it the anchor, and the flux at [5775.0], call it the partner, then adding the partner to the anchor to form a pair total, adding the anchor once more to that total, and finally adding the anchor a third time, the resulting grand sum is 72.1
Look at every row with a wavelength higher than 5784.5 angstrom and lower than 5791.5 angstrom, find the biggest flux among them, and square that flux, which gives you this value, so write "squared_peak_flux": 328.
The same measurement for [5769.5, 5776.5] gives 351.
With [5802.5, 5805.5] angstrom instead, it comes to 341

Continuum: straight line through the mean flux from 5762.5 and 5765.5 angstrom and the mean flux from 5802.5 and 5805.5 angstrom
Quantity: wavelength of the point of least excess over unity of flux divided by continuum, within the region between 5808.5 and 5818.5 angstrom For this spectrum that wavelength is 5811.0 angstrom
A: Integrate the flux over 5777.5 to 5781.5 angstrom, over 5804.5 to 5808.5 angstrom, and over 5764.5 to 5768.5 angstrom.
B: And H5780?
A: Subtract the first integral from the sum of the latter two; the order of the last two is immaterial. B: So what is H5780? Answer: 78.4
